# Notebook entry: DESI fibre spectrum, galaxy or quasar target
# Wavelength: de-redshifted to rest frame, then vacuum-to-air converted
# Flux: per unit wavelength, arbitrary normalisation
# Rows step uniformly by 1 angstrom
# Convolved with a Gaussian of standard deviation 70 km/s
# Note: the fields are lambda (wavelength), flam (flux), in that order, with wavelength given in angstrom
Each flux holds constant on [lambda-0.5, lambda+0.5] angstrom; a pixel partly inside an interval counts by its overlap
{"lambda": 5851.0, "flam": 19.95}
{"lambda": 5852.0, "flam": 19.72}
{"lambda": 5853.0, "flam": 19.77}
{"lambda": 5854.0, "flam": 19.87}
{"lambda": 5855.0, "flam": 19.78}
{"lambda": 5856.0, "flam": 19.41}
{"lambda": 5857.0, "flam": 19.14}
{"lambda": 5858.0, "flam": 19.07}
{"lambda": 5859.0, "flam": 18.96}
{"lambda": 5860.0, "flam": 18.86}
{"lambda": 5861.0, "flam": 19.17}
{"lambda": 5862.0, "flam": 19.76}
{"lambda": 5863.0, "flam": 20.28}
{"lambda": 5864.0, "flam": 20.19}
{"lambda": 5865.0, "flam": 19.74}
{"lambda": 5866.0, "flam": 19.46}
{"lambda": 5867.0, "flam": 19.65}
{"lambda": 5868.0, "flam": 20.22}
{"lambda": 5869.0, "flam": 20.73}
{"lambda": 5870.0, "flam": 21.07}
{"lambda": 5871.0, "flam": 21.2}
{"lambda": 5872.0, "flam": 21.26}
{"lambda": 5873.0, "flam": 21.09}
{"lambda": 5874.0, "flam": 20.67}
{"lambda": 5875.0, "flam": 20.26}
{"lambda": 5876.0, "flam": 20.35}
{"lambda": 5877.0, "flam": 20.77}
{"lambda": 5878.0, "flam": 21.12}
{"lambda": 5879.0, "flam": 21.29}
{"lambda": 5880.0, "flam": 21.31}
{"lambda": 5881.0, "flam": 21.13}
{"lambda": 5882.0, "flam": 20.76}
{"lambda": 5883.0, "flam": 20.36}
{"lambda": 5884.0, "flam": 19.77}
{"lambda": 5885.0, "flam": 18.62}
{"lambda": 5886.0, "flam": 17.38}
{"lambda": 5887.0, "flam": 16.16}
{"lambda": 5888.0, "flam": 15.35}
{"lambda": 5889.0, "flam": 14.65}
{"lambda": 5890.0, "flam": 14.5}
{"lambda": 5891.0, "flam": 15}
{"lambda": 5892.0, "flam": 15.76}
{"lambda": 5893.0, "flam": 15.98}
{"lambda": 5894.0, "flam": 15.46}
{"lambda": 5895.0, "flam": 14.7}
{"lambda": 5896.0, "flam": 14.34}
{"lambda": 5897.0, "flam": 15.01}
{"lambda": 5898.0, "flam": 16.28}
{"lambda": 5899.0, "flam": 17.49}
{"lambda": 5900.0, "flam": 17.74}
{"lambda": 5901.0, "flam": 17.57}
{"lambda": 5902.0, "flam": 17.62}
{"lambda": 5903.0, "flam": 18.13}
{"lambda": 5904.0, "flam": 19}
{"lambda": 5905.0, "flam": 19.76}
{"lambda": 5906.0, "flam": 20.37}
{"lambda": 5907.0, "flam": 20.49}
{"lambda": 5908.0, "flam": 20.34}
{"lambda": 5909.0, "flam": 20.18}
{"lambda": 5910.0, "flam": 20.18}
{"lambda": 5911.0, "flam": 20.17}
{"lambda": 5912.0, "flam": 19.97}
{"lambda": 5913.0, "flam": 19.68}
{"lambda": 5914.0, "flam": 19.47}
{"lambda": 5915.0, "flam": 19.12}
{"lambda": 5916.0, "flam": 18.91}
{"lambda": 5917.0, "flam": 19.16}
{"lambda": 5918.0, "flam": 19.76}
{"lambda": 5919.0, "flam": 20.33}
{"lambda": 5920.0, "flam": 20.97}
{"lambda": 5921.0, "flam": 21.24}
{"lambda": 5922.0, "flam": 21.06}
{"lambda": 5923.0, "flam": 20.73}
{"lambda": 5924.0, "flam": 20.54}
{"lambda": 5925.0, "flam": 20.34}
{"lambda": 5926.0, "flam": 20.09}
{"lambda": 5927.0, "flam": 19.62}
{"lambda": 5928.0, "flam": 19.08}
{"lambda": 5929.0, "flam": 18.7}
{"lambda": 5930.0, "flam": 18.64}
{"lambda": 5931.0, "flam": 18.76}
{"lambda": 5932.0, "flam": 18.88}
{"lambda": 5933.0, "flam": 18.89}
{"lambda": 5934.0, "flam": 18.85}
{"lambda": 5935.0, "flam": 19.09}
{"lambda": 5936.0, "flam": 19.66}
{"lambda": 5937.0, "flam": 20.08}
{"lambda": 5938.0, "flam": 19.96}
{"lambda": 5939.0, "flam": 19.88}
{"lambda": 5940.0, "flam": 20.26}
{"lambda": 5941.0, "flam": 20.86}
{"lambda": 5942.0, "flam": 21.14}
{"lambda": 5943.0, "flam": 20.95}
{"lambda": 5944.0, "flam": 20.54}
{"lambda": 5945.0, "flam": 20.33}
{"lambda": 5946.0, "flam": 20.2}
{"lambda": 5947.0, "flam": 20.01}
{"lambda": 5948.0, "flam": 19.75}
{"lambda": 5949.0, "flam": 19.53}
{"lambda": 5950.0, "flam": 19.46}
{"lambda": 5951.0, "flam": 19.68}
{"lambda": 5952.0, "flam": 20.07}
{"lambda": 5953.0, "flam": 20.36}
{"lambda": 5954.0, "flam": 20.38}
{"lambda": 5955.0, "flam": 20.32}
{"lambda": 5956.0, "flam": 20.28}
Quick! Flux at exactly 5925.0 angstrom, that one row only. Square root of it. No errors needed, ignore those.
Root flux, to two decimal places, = 4.51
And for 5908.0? 4.51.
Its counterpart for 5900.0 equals 4.21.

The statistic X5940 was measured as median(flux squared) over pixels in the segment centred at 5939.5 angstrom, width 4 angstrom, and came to 404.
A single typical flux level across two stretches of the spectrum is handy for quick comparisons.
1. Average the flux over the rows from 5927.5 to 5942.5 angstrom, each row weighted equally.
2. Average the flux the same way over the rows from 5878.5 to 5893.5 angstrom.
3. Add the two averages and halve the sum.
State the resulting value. 18.7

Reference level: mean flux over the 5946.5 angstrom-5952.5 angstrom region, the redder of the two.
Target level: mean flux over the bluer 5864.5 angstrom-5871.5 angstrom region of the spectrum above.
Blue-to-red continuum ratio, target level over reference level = 1.03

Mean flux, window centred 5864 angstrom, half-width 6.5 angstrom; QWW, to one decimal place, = 19.8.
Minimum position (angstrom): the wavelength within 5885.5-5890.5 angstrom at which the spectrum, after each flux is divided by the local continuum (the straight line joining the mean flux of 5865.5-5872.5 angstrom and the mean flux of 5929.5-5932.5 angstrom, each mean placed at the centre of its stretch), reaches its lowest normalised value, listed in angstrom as 5890.0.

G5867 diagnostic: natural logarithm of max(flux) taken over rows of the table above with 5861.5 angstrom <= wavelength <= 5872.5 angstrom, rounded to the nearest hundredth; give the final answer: 3.06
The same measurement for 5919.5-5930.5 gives 3.06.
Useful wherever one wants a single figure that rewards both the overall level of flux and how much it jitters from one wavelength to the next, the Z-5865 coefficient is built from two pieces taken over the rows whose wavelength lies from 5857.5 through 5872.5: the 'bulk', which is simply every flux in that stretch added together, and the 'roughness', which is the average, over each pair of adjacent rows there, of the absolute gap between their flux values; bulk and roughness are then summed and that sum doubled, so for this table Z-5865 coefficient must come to 600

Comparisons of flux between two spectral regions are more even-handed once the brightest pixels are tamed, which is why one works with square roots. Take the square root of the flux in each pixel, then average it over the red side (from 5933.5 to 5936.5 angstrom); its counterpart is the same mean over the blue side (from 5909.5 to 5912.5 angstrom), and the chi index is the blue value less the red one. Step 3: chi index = 0.10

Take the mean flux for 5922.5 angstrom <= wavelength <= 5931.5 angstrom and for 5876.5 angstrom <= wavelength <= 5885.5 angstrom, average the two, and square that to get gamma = 404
